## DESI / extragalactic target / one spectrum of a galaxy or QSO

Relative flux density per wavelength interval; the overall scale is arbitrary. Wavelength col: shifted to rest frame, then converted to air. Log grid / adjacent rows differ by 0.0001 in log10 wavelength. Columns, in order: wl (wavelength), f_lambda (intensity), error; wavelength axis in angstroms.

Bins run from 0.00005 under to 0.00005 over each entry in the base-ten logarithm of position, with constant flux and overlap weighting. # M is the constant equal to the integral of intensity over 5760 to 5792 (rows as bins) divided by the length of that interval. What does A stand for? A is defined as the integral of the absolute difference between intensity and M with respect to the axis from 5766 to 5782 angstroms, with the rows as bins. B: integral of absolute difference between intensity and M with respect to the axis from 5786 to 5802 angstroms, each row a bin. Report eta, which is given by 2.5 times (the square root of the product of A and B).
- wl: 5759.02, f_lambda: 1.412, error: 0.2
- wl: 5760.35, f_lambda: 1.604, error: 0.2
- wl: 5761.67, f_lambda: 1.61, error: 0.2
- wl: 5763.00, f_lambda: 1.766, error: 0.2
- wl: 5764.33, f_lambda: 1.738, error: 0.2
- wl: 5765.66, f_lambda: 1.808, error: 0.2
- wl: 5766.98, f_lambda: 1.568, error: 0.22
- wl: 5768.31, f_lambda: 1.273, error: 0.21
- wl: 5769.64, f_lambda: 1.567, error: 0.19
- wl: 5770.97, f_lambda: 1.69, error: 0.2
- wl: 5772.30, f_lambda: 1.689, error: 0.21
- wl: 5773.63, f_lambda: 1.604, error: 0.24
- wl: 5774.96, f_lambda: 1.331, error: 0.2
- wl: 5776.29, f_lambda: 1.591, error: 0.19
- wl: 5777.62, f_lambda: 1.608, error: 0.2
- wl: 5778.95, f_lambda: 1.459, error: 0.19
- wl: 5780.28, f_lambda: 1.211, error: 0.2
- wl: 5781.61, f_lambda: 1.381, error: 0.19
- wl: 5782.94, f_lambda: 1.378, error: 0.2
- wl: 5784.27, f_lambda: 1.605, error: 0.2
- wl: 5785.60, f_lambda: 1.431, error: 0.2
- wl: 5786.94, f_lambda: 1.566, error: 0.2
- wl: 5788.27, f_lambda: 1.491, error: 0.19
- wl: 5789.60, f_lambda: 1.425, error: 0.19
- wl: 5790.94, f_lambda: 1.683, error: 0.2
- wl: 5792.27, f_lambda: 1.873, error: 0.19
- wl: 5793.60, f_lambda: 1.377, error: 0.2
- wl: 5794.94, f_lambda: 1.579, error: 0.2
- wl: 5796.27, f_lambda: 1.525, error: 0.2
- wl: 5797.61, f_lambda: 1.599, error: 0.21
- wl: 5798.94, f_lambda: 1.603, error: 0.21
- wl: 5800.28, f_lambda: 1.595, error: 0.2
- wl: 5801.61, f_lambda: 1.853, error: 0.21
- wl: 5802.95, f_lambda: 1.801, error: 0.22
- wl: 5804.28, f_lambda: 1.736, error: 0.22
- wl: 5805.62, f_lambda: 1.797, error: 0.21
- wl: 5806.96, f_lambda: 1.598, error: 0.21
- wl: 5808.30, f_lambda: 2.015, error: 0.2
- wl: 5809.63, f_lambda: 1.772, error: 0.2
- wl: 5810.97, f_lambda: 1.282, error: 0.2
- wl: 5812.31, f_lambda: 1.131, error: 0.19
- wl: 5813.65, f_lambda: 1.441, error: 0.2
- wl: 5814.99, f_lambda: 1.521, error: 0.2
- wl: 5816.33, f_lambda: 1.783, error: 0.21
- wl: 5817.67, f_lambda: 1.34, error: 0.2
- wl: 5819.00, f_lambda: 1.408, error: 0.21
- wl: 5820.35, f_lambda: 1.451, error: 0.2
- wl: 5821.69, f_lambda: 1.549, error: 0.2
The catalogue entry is 4.8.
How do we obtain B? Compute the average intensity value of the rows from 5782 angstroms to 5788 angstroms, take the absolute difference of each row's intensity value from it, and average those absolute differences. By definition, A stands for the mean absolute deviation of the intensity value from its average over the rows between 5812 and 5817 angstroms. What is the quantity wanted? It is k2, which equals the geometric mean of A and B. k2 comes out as 0.13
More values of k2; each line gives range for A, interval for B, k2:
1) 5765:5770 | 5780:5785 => 0.12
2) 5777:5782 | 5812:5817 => 0.15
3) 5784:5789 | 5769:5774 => 0.06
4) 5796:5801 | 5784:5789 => 0.04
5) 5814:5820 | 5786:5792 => 0.11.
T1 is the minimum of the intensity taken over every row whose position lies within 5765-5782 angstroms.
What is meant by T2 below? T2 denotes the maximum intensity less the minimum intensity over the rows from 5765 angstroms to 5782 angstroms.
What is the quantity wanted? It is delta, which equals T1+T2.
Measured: 1.81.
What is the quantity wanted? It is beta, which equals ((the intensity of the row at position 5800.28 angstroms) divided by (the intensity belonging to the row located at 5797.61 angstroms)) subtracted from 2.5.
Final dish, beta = 1.50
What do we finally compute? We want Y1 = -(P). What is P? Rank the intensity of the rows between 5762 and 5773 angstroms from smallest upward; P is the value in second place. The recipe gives -1.57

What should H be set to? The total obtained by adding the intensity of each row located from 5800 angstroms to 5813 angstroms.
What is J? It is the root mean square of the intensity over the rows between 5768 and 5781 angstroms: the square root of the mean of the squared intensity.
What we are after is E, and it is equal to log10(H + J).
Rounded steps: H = 16.6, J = 1.51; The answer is 1.26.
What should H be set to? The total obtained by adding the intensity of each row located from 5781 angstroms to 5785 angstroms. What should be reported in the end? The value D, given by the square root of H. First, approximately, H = 4.4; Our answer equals 2.09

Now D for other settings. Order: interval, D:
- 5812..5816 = 2.02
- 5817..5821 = 2.05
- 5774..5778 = 2.13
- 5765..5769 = 2.16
